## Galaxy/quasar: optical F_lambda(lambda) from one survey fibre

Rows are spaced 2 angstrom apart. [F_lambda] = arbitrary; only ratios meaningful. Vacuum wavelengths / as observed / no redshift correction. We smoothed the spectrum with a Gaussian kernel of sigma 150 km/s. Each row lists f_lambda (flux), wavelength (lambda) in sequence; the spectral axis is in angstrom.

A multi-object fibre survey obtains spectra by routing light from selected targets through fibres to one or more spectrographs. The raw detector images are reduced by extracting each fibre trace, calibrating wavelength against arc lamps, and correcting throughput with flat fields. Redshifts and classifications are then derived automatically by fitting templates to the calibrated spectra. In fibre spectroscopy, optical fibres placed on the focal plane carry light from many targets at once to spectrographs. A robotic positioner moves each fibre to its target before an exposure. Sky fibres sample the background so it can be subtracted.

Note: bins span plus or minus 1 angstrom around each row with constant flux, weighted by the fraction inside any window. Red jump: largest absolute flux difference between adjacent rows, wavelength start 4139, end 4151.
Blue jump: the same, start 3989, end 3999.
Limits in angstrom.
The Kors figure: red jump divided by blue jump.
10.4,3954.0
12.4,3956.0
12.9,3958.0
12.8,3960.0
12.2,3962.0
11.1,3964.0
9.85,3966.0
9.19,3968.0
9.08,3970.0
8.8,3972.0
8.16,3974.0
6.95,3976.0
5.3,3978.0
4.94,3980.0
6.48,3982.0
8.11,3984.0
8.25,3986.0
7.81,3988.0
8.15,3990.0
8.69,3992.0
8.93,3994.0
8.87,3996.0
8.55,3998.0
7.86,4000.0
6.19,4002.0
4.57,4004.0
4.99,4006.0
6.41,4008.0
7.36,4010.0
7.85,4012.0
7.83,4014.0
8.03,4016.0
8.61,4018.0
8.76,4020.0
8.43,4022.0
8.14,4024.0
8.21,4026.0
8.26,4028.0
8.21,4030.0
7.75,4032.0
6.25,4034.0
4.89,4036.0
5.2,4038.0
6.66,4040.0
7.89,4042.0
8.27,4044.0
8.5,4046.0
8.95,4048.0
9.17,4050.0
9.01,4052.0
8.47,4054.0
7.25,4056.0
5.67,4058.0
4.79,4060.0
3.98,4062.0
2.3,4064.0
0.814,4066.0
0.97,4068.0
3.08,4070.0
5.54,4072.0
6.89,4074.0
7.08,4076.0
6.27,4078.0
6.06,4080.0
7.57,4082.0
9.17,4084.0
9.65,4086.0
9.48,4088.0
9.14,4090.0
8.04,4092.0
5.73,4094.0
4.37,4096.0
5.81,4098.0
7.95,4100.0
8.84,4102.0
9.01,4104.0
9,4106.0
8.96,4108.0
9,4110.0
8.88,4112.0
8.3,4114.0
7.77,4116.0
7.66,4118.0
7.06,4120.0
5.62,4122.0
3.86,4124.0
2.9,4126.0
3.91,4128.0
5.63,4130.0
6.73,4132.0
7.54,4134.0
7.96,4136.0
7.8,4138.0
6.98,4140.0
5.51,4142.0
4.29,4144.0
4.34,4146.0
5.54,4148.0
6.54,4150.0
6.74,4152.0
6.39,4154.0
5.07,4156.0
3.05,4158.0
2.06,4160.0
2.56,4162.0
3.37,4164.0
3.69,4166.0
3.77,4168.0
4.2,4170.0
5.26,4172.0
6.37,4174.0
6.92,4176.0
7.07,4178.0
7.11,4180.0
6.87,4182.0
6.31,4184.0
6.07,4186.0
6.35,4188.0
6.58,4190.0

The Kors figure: 2.7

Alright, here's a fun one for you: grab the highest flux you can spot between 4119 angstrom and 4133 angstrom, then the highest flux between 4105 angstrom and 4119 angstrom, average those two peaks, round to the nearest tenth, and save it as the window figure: 8.0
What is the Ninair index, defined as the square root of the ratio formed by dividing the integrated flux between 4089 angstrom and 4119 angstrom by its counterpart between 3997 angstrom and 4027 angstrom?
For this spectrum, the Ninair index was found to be 1.03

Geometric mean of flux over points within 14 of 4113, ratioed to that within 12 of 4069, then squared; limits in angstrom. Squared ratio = 3.76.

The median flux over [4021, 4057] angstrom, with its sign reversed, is -8.21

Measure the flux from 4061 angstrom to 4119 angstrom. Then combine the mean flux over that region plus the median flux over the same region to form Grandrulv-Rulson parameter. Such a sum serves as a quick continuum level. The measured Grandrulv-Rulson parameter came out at 14.5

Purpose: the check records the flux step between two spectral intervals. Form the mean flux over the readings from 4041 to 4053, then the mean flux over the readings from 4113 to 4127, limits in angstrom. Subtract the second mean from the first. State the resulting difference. 2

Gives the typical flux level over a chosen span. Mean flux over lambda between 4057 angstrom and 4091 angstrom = 5.8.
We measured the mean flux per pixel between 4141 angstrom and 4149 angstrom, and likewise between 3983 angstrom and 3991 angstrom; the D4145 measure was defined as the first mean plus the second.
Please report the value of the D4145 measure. 13.0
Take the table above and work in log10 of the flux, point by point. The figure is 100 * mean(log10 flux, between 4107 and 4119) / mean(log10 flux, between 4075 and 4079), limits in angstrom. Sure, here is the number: 112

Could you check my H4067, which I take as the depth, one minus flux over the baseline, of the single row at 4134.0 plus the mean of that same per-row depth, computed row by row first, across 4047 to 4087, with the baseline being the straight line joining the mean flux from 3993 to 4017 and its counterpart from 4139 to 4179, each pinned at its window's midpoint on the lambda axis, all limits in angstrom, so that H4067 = -0.37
